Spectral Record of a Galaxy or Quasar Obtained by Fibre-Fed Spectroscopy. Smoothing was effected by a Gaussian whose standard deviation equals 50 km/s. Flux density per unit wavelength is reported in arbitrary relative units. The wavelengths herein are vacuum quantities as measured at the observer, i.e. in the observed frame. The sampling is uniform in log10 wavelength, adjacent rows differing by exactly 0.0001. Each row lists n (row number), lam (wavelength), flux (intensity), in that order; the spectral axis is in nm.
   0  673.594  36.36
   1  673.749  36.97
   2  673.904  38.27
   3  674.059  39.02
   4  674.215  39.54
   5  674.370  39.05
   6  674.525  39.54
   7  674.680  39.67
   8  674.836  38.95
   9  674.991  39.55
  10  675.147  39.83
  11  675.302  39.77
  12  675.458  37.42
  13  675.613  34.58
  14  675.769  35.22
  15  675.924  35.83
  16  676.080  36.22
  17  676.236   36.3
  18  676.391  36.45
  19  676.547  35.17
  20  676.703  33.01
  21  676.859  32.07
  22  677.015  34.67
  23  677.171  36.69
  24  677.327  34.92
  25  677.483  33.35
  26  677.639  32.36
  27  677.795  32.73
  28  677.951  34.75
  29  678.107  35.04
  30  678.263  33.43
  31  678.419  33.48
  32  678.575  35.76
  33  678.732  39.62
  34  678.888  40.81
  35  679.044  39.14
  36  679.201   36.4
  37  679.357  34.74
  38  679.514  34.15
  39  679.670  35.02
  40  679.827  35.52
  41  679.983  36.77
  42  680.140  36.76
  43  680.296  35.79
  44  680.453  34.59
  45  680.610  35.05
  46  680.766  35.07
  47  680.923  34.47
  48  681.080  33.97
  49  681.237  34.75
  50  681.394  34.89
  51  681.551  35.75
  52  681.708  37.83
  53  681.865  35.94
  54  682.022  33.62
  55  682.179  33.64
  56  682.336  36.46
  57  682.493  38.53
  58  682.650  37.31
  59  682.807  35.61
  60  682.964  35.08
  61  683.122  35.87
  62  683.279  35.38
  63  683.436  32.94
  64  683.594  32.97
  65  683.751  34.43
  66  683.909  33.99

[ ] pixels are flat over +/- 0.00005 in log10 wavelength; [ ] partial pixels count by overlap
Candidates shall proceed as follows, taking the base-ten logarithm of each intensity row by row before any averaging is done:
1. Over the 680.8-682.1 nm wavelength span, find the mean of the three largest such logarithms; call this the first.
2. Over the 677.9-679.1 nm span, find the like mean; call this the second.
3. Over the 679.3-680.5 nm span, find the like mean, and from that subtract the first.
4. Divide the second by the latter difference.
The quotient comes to -2331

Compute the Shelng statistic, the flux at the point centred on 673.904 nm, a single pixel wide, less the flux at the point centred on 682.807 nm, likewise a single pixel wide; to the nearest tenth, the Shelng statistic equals 2.7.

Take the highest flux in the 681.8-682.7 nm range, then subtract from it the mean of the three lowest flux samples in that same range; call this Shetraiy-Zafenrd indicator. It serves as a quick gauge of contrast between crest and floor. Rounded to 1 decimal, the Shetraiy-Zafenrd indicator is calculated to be 4.1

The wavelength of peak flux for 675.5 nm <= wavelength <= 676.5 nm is 676.391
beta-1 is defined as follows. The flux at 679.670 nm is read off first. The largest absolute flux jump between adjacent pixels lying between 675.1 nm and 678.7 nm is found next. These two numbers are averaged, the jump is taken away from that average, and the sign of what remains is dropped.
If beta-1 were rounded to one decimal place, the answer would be 16.1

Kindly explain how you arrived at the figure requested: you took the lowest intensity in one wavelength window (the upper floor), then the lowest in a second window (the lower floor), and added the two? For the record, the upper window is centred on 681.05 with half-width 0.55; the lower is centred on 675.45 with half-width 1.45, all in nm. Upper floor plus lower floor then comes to 66.0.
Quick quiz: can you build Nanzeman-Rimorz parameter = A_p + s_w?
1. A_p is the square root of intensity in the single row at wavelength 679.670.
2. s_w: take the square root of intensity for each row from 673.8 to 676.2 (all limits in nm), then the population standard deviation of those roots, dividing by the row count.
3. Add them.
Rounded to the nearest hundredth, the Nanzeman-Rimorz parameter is 6.06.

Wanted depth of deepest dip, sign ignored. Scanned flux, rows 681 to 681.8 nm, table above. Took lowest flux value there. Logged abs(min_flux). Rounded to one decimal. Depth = 34.0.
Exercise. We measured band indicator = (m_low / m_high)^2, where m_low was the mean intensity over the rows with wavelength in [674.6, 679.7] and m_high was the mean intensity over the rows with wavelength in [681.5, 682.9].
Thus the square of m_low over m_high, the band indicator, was 0.99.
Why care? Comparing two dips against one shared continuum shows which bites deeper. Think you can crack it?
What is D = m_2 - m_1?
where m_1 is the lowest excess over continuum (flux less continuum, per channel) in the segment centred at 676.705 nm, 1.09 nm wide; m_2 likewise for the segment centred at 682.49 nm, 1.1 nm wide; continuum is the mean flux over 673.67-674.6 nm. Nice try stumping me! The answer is 2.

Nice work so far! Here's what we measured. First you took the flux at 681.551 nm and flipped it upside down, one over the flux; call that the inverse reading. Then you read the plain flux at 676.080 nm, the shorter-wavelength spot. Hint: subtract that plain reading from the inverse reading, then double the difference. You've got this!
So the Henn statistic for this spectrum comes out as -72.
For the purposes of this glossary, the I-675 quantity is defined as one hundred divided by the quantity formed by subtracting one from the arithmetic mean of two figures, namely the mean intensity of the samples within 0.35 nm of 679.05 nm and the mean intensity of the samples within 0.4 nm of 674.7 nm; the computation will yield 2.65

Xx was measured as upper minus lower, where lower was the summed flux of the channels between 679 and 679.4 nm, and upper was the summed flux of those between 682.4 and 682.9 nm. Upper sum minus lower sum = 1.2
